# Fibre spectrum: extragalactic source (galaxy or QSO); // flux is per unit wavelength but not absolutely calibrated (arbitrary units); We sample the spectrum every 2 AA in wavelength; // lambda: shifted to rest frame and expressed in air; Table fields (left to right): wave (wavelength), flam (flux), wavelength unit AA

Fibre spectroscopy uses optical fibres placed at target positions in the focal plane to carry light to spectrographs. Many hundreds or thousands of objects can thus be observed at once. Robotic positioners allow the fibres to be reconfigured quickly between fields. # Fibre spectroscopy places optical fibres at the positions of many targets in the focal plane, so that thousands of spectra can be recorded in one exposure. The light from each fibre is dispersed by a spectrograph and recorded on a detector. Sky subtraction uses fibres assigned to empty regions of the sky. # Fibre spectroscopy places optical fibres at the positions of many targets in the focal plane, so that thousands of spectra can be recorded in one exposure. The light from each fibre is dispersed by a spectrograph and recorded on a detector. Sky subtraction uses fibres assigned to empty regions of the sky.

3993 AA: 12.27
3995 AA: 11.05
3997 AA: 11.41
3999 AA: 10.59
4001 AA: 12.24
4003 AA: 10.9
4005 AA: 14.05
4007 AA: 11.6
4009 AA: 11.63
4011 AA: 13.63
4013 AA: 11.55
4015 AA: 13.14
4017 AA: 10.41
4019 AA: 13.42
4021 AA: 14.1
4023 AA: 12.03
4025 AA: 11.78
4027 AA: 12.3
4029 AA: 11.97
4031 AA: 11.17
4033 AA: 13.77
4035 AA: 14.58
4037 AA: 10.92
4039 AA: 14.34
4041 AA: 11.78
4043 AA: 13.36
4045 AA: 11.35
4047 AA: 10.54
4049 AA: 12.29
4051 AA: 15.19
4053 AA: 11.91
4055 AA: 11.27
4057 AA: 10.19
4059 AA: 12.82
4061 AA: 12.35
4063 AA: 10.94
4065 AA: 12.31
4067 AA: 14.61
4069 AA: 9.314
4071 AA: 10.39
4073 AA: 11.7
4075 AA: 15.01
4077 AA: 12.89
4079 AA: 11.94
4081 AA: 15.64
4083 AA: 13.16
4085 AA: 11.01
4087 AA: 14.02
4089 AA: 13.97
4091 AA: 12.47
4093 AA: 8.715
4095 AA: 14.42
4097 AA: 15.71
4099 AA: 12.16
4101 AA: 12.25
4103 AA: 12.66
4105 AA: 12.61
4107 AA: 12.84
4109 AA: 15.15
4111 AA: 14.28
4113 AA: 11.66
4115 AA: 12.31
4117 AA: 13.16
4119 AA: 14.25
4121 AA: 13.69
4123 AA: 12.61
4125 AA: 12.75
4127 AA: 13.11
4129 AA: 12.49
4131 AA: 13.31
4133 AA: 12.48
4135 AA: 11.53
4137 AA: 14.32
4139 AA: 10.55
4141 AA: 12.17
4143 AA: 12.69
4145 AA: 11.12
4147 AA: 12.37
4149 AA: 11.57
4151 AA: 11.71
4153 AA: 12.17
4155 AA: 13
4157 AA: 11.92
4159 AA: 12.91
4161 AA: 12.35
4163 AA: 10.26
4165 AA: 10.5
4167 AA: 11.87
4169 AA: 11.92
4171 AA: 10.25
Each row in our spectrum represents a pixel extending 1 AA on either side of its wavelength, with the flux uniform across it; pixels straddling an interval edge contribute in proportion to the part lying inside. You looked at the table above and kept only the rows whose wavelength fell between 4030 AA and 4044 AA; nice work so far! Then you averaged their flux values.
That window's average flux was 12.8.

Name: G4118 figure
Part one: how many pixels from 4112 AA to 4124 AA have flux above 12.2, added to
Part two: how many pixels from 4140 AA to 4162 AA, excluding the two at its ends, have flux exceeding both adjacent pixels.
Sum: 9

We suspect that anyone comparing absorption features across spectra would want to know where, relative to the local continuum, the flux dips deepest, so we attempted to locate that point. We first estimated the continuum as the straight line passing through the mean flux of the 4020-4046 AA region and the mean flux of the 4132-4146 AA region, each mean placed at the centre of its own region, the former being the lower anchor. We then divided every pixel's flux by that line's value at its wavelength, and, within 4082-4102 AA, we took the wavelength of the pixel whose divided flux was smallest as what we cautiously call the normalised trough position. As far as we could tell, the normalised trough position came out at 4093 AA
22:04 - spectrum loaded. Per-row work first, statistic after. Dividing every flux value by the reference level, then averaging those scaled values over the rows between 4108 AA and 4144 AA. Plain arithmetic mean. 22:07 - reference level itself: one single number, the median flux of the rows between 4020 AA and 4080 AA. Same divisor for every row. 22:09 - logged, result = 1.076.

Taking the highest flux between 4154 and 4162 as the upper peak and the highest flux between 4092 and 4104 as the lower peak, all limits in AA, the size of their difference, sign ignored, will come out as 2.7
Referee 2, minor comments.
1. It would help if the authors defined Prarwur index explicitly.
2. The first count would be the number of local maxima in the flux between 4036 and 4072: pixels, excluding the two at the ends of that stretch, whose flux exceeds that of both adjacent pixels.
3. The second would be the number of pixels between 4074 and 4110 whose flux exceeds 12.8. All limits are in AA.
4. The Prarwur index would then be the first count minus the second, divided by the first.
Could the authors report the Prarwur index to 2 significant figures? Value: -1.0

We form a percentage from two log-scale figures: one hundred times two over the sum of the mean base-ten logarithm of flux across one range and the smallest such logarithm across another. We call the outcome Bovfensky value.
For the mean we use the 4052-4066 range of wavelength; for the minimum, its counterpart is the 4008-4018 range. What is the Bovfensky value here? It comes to 96.0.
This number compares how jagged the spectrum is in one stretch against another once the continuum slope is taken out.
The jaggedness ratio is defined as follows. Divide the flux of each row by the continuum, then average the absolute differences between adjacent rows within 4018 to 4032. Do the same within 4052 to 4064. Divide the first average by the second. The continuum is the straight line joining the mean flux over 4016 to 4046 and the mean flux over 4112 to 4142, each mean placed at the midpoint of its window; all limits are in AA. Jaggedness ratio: 0.63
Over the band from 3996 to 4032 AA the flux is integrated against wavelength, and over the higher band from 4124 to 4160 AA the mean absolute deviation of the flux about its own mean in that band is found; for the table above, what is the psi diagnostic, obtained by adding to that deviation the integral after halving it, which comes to 219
